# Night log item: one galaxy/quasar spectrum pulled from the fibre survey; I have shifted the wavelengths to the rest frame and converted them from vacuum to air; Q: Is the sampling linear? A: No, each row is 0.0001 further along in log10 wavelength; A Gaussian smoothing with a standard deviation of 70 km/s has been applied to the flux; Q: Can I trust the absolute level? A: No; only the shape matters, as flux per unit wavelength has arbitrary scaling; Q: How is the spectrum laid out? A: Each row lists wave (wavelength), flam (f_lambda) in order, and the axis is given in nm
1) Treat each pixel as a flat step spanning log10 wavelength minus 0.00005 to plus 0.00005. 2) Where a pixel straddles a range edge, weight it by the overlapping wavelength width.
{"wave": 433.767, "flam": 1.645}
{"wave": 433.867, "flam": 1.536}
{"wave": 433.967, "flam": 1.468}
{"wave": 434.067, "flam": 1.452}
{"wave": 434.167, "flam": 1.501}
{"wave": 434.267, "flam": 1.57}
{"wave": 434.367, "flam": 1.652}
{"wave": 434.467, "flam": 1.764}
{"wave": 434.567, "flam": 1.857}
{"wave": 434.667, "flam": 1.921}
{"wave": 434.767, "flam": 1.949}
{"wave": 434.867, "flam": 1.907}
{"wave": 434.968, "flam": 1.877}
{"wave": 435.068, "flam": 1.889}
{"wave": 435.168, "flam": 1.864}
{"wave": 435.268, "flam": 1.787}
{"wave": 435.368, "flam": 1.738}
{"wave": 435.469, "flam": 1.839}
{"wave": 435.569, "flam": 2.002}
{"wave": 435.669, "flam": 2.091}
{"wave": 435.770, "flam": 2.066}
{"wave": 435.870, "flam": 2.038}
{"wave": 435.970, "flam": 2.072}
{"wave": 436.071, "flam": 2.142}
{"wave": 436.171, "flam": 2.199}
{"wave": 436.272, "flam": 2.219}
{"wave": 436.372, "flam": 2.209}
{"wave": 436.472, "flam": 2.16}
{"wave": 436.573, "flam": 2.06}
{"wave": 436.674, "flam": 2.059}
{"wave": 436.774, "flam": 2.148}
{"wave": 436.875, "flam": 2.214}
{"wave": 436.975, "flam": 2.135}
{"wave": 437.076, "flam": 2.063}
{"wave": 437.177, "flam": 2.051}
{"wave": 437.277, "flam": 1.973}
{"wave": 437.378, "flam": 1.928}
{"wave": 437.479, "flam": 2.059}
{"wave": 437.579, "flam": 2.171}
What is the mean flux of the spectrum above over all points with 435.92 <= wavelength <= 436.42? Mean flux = 2.17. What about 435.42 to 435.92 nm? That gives 2.01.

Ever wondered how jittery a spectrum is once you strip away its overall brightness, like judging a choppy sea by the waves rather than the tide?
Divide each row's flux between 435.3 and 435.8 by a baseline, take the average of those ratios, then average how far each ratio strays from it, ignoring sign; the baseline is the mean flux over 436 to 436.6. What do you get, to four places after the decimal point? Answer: 0.0586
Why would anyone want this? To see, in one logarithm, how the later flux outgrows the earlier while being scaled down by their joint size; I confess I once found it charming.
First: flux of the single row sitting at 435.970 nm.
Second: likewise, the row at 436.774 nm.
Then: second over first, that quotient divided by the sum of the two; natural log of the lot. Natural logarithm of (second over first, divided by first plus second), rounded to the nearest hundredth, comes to -1.40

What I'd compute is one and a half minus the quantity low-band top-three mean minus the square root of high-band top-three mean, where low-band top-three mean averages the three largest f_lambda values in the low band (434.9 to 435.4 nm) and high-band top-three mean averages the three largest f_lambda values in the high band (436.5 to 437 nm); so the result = 1.09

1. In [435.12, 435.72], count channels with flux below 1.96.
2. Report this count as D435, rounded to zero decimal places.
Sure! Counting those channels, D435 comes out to 4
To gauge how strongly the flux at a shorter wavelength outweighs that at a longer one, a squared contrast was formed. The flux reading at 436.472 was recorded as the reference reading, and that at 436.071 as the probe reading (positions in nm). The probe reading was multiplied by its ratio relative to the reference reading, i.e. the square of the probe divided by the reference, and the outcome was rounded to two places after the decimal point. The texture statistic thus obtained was 2.12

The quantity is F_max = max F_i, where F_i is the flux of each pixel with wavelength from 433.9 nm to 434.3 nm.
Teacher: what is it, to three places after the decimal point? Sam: 1.570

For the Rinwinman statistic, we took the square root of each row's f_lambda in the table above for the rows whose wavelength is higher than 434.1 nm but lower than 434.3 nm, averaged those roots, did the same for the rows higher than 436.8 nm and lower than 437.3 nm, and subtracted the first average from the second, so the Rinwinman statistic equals 0.21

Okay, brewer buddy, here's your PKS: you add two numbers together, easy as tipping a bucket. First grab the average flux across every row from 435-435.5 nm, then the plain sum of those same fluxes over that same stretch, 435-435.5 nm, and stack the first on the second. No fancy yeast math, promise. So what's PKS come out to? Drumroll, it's 10.9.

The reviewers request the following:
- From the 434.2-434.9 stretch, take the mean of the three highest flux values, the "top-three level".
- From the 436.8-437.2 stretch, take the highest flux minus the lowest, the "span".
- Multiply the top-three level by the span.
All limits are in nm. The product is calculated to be 0.314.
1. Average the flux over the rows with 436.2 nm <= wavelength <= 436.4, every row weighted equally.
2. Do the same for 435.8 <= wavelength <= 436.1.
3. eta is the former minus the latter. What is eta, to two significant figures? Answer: 0.13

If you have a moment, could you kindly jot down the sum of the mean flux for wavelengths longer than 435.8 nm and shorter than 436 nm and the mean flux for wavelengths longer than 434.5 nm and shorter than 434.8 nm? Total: 3.96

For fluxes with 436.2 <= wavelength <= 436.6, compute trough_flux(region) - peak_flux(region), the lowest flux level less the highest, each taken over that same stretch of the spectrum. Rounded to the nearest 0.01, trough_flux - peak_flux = -0.16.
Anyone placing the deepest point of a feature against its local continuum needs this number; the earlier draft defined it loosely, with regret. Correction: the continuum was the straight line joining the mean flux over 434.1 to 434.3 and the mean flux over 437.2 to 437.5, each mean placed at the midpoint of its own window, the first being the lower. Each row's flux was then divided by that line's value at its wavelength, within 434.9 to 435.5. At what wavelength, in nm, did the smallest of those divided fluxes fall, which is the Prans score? 435.368 nm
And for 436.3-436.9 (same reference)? 436.674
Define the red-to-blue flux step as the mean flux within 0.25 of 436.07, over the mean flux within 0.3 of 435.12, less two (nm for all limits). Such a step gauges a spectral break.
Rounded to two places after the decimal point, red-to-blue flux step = -0.84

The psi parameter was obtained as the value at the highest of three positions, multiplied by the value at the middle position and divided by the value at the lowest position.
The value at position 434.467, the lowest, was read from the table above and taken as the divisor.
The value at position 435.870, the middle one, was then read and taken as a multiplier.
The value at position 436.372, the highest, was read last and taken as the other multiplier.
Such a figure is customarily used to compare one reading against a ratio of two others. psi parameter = 2.55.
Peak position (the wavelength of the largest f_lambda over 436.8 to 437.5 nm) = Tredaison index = 436.875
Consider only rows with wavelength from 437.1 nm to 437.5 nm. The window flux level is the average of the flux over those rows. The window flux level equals 2.00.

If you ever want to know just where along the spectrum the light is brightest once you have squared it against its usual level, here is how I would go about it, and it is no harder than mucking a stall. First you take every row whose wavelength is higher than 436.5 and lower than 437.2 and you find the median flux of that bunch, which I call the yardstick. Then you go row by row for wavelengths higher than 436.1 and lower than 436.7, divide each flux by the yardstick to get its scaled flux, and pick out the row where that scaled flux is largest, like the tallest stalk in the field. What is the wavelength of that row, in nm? 436.272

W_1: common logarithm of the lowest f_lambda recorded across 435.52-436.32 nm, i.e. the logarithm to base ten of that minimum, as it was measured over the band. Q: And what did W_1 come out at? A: 0.30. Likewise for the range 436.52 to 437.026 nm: 0.31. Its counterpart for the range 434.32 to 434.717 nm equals 0.22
